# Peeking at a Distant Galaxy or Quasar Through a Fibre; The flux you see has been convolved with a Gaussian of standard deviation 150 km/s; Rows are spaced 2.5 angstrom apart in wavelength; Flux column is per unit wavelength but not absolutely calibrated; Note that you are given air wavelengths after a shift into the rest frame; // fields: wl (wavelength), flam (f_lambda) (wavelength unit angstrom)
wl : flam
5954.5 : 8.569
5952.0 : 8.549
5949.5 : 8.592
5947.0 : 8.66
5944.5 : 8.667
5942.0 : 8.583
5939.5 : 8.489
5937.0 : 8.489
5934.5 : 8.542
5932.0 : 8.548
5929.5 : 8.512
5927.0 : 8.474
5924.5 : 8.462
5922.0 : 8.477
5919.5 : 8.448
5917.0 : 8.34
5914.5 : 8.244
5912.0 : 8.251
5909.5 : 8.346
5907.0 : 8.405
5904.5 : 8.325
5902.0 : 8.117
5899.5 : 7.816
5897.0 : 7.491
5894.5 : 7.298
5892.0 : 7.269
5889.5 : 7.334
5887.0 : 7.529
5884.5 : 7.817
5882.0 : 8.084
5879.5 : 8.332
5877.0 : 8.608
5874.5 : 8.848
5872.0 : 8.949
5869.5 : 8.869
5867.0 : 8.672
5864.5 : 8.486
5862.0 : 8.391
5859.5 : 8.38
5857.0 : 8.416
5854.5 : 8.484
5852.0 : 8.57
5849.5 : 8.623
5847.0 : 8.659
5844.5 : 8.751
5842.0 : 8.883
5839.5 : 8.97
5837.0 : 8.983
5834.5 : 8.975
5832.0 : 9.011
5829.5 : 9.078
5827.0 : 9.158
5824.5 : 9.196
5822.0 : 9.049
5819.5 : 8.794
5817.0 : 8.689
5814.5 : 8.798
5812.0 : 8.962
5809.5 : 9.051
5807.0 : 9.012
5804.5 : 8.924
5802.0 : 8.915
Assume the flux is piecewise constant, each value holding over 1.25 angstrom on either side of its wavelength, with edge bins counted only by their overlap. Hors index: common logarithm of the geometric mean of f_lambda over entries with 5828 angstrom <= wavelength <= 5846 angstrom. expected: 0.95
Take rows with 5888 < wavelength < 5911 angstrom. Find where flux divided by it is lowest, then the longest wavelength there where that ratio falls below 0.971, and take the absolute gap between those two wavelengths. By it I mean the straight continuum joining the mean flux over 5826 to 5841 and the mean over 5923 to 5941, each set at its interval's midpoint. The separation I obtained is 17.5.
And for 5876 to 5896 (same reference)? 2.5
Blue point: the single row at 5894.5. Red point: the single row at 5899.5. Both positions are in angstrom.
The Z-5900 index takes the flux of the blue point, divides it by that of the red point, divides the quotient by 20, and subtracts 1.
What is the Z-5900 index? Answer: -0.953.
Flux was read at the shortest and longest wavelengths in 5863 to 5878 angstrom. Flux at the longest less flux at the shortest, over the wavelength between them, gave 0.010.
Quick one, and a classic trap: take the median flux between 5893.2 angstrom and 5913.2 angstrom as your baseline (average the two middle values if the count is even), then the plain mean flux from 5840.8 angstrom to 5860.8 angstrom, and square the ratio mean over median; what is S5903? 1.10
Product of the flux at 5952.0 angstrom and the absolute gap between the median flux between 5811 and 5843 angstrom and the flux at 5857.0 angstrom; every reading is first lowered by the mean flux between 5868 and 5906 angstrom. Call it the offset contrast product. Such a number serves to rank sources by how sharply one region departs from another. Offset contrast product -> 0.28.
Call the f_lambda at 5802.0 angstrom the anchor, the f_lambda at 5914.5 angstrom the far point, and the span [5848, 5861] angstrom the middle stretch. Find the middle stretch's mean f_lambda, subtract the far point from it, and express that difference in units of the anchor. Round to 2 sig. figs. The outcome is 0.028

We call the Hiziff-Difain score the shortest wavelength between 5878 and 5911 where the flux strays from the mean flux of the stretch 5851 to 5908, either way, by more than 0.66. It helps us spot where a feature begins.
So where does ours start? 5887.0 angstrom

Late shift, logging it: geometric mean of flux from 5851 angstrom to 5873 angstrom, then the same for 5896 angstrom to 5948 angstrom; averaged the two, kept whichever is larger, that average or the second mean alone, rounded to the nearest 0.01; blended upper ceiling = 8.47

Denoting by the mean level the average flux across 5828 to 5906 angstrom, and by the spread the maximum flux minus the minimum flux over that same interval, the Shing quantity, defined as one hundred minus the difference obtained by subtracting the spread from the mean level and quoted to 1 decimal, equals 93.4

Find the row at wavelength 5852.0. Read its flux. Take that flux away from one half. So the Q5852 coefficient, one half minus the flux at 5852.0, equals -8.07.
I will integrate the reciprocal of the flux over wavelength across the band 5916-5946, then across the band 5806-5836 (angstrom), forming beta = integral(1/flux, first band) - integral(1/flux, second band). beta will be 0.19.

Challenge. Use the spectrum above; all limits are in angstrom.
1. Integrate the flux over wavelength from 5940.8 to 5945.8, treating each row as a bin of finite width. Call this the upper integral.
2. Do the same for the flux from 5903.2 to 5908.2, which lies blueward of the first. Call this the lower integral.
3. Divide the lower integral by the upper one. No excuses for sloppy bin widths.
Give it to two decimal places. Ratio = 0.97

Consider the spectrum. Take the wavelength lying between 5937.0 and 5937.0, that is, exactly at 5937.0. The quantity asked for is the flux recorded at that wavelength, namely 8.489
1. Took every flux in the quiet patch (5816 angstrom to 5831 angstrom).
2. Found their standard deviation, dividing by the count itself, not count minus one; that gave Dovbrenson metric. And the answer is 0.19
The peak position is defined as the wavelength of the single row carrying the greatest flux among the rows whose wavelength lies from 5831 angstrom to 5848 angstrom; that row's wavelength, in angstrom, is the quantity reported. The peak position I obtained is 5832.0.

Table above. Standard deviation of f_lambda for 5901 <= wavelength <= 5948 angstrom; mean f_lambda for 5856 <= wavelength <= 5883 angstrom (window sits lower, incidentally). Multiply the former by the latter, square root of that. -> 1.1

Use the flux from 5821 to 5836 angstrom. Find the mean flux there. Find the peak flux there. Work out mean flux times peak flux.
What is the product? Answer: 83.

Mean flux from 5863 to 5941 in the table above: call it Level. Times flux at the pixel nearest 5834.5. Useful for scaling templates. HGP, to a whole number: 74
